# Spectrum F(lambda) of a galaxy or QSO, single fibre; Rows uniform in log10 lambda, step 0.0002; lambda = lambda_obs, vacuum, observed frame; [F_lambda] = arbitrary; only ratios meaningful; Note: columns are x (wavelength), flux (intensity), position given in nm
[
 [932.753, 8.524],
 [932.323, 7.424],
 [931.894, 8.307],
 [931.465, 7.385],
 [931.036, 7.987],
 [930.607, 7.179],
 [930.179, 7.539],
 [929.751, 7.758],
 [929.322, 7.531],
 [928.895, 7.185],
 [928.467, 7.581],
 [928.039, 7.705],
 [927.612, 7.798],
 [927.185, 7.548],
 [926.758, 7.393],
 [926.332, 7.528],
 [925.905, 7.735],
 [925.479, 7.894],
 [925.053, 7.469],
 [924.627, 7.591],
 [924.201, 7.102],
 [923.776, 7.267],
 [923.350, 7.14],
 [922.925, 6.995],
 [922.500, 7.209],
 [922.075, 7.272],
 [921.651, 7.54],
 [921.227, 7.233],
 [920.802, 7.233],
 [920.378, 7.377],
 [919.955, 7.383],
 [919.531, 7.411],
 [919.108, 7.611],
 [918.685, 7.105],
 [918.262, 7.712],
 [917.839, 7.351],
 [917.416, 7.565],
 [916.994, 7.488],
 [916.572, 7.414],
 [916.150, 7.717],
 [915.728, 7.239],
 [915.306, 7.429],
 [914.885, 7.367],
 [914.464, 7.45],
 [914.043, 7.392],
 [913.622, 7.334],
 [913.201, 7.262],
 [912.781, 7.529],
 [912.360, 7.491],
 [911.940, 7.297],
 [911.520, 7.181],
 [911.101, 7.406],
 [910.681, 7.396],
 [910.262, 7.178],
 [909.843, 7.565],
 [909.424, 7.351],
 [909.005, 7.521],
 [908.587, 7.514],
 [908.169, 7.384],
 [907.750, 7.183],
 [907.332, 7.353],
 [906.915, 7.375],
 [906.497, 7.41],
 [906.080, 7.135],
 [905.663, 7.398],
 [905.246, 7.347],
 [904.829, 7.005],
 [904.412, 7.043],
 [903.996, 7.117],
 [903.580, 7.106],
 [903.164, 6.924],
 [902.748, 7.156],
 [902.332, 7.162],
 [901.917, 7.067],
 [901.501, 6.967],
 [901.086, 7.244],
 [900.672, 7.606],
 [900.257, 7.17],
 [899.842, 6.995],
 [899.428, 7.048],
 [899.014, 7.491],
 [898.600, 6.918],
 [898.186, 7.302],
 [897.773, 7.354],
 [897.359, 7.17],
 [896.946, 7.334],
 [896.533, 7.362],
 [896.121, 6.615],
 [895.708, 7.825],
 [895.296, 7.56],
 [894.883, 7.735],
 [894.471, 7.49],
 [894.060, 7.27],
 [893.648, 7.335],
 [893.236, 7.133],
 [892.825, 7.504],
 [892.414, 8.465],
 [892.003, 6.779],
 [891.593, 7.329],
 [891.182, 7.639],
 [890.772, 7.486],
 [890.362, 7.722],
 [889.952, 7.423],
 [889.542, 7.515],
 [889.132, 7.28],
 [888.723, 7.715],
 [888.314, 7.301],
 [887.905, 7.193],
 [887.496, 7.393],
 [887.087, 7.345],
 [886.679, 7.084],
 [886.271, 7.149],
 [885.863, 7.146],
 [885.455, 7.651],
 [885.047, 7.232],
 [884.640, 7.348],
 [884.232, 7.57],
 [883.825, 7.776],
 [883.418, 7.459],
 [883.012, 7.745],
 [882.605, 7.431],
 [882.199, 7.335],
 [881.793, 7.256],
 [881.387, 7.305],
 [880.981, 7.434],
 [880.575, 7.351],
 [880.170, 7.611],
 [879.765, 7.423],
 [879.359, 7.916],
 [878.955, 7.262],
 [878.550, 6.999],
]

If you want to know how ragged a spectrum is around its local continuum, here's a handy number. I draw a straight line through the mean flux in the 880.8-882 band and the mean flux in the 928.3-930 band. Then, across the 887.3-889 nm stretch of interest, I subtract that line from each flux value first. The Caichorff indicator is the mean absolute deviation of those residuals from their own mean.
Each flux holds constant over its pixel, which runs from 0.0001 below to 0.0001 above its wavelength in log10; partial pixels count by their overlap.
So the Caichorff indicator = 0.16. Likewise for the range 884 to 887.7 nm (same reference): 0.15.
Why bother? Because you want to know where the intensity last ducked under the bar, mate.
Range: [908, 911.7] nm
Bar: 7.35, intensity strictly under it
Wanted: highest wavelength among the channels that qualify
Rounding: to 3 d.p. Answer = 911.520 nm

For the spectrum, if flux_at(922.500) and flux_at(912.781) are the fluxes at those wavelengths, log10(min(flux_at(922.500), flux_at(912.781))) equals 0.858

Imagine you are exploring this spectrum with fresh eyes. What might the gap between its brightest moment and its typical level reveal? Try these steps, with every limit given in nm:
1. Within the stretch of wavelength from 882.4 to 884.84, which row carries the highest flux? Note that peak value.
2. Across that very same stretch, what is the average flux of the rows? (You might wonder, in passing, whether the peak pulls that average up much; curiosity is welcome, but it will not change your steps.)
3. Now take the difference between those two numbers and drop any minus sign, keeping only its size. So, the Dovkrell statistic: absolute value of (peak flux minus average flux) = 0.22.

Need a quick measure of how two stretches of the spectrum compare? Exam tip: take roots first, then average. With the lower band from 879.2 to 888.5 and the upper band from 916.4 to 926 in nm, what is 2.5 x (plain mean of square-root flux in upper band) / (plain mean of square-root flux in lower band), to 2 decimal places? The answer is 2.50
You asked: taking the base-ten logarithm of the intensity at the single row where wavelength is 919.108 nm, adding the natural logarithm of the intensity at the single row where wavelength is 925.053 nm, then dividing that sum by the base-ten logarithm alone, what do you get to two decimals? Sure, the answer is 3.28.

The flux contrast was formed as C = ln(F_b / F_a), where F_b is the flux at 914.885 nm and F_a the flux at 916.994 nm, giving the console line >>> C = -0.02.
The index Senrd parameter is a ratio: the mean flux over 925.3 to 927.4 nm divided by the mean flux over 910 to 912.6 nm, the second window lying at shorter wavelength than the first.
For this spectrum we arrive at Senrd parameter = 1.04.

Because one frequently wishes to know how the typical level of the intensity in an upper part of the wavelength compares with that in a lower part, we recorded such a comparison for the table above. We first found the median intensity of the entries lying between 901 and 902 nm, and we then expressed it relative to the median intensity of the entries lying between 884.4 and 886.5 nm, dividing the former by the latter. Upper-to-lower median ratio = 0.98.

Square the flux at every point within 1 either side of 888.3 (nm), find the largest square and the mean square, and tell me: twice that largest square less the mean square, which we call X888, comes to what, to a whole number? 65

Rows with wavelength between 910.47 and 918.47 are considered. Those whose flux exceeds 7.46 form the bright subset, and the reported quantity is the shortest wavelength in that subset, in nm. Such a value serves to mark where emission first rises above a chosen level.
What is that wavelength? 912.360 nm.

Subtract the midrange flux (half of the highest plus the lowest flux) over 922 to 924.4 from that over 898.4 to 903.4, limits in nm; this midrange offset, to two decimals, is 0.13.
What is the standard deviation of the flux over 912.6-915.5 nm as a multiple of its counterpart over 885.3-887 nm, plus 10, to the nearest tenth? 10.3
